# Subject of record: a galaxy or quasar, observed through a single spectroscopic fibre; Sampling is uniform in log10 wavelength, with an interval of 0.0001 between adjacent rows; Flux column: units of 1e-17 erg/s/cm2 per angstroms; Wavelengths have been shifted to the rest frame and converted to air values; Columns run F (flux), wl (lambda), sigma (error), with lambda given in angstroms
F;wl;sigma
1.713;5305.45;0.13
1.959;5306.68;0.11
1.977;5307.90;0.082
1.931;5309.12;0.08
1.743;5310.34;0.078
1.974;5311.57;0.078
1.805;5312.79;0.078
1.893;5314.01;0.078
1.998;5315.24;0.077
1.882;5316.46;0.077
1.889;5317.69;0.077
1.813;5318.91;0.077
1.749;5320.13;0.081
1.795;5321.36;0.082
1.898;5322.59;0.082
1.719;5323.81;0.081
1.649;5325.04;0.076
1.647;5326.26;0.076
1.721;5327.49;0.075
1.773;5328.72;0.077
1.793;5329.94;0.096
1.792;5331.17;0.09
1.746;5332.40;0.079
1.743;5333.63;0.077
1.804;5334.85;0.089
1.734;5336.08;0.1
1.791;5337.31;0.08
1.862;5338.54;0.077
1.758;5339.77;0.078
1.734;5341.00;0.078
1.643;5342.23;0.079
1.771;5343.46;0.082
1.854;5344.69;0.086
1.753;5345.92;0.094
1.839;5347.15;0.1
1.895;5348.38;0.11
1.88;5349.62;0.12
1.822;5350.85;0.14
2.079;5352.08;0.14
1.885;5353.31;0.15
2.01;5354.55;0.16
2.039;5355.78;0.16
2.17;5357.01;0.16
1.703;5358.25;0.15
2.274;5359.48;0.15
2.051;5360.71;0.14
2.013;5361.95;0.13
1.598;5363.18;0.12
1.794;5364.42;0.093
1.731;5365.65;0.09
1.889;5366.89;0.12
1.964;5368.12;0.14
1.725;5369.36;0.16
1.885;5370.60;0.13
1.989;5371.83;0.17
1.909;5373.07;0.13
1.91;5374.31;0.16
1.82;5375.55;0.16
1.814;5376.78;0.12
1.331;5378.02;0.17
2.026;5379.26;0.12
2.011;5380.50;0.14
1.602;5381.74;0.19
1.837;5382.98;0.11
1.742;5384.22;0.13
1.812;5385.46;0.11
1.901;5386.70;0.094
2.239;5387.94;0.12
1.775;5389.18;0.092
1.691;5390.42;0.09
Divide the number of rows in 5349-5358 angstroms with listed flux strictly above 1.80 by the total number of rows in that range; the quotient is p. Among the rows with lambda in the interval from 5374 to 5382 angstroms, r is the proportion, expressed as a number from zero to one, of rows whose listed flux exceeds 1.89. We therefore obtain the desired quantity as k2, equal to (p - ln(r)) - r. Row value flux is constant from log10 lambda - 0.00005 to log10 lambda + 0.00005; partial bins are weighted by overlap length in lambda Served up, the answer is 1.4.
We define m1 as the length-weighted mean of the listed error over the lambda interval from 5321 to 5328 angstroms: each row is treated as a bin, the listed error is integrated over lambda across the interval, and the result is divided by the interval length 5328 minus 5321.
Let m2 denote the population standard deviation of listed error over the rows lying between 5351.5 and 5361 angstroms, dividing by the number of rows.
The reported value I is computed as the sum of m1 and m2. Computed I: 0.09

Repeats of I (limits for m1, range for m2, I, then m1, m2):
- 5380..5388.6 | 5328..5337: 0.14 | 0.13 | 0.0087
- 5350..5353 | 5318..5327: 0.14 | 0.14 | 0.0026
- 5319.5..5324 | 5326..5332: 0.09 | 0.08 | 0.0086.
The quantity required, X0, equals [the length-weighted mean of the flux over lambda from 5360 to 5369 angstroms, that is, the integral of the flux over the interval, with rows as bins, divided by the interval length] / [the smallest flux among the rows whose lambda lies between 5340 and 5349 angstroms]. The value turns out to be 1.13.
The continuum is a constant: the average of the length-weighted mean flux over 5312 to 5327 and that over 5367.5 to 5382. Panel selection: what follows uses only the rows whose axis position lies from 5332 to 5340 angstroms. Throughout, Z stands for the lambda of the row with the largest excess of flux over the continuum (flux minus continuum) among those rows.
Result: 5338.54 angstroms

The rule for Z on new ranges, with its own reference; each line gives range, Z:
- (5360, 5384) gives 5360.71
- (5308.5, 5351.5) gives 5315.24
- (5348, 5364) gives 5359.48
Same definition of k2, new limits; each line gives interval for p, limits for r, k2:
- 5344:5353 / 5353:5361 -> 0.5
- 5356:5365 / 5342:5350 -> 2.4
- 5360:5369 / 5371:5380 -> 0.6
